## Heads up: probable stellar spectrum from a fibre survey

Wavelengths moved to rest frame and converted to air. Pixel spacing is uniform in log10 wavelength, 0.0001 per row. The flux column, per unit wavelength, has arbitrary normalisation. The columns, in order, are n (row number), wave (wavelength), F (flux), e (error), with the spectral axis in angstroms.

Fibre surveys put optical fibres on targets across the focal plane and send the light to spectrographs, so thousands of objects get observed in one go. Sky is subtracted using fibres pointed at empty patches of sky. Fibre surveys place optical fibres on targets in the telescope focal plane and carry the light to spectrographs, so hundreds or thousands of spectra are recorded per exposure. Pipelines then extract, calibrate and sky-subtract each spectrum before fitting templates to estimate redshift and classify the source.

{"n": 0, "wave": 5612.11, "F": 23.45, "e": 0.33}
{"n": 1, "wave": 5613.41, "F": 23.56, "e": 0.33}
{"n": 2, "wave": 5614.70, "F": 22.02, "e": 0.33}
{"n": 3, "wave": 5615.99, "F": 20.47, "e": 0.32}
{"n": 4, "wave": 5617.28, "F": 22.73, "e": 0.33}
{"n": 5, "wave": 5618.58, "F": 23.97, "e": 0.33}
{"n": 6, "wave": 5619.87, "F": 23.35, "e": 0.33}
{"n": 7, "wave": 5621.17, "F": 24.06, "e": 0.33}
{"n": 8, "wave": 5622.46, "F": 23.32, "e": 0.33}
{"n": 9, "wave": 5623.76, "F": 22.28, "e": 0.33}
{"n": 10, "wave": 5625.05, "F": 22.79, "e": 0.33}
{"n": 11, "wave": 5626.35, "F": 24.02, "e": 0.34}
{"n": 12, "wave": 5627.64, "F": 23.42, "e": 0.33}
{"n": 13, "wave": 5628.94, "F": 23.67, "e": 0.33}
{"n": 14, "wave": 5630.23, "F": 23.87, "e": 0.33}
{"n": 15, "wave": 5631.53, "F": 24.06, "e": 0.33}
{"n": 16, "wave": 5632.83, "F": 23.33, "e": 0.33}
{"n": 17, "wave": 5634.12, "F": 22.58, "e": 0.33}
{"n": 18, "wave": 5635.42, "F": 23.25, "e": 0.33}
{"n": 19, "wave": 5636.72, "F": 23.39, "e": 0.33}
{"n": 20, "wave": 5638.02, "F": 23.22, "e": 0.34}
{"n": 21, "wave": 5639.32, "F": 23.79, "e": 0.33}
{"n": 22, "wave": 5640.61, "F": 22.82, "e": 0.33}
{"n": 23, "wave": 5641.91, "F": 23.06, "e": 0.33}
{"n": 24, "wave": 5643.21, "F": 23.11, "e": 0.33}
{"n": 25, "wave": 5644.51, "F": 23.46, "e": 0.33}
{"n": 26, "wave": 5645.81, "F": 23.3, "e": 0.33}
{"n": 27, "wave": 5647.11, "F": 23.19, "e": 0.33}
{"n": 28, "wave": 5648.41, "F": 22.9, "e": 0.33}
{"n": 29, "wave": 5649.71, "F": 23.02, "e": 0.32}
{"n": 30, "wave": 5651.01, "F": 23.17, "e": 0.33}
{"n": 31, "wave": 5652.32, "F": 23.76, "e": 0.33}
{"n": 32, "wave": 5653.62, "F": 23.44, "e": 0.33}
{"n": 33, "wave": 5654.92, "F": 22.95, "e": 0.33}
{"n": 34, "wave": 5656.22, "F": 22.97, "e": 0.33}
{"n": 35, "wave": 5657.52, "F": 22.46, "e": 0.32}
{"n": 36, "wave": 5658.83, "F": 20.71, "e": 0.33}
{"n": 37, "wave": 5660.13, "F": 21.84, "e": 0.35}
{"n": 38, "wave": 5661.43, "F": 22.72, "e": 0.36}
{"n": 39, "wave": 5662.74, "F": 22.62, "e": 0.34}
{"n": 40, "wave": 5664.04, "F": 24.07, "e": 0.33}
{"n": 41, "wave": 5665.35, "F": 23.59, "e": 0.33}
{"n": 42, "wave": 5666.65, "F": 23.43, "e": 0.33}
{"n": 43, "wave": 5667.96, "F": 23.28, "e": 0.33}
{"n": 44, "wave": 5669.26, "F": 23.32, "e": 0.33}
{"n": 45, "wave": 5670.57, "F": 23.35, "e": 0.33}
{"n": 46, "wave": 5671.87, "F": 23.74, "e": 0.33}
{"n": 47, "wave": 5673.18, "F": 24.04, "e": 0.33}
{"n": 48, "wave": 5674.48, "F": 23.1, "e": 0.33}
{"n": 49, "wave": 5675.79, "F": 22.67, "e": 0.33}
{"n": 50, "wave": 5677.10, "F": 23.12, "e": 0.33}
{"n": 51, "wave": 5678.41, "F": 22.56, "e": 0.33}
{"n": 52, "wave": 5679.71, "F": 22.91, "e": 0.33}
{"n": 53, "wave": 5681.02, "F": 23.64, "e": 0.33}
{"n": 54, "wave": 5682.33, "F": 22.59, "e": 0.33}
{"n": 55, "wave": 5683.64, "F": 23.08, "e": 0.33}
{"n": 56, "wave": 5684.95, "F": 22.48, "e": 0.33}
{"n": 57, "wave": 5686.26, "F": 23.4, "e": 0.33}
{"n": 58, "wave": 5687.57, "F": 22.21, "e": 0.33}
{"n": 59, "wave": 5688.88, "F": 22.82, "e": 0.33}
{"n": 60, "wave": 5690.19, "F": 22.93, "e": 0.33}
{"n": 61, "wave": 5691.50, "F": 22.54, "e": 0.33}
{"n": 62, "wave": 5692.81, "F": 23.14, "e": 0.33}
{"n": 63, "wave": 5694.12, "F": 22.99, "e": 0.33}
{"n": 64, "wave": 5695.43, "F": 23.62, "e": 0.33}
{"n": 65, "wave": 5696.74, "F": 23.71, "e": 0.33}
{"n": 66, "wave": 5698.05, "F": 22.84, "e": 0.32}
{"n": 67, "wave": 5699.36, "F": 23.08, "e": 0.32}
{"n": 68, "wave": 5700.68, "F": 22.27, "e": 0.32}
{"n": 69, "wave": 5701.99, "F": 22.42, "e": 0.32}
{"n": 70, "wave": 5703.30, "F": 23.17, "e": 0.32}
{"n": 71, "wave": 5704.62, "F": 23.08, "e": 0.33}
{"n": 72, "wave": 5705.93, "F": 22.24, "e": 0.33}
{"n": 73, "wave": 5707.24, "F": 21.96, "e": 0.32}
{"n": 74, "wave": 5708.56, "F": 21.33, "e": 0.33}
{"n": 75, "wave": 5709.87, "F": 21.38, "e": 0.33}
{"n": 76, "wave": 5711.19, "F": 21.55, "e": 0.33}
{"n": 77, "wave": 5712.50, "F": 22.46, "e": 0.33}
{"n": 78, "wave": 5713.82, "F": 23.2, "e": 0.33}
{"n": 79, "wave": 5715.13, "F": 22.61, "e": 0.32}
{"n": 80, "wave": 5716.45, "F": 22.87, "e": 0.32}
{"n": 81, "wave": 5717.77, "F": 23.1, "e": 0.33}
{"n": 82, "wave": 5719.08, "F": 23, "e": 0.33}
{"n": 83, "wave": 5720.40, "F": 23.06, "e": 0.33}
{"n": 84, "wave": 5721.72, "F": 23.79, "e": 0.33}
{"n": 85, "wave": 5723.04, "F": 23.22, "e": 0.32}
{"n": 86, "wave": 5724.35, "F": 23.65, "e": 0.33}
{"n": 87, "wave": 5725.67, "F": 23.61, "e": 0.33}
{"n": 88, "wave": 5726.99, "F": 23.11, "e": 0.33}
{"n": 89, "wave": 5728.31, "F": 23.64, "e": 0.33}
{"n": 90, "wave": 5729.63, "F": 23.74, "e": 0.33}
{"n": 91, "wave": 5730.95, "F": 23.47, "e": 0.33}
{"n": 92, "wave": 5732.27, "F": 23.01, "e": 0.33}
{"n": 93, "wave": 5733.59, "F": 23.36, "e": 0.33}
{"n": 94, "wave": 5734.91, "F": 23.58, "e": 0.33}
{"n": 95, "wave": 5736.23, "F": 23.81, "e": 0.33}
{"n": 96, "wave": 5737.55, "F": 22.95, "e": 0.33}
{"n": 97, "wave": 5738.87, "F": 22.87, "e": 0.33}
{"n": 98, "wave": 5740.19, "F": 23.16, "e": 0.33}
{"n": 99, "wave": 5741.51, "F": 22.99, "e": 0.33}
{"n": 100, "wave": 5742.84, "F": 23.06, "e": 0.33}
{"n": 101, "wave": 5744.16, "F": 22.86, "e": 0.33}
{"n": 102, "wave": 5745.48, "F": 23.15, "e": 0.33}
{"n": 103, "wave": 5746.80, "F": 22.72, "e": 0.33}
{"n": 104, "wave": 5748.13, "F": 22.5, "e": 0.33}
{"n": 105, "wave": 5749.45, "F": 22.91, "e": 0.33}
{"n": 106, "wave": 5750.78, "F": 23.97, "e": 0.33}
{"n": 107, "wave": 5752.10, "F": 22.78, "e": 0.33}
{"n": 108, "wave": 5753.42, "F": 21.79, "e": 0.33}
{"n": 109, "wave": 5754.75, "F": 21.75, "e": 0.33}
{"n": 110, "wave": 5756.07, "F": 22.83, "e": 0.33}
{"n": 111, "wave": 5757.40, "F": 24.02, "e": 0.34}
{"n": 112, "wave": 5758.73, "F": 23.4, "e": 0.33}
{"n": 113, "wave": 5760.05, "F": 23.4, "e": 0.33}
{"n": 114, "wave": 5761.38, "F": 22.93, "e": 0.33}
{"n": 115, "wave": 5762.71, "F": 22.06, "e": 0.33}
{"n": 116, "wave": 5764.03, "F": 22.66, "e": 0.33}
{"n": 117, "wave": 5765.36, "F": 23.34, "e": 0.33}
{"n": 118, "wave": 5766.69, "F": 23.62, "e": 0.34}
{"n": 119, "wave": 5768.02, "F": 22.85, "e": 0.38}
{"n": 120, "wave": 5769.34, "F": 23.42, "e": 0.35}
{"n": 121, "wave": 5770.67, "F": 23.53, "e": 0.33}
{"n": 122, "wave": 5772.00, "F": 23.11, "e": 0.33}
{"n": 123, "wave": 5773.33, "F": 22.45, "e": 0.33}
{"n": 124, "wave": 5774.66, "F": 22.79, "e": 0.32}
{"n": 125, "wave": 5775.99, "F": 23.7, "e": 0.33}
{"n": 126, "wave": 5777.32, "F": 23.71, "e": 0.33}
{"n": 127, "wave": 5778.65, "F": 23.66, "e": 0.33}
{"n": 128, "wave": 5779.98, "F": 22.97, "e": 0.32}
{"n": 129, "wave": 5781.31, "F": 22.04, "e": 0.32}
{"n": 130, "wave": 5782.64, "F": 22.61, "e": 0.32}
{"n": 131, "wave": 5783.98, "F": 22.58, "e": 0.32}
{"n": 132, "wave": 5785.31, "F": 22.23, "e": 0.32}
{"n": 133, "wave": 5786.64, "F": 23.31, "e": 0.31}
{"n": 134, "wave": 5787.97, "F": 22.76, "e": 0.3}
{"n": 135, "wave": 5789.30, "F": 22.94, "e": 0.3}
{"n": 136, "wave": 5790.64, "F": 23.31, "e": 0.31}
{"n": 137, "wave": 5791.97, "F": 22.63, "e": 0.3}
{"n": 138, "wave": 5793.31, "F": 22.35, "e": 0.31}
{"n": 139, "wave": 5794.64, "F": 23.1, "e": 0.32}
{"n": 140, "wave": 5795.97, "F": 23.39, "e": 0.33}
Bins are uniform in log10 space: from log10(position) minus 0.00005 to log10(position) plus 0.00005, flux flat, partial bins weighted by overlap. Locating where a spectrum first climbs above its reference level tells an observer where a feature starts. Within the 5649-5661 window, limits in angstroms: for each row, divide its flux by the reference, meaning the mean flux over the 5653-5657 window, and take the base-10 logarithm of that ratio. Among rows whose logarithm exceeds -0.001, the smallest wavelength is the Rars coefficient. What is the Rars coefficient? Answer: 5651.01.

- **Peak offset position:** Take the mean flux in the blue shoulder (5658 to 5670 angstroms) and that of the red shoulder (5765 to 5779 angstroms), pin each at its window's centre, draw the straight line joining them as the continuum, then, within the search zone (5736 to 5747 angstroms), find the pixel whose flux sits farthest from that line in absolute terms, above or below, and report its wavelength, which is 5736.23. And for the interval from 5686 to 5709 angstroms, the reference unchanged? 5708.56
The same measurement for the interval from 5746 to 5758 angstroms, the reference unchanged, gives 5754.75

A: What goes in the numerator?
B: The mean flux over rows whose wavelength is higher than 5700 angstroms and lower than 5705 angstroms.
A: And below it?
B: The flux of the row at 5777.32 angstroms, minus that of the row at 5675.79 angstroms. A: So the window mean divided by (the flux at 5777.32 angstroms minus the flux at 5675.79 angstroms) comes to 22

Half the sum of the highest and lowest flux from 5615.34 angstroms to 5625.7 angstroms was 22.3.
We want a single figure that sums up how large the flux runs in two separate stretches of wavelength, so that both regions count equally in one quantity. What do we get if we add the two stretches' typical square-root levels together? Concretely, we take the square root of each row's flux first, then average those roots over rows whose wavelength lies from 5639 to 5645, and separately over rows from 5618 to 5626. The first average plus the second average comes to 9.65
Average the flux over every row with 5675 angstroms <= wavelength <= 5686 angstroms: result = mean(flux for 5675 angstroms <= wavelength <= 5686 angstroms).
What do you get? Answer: 22.9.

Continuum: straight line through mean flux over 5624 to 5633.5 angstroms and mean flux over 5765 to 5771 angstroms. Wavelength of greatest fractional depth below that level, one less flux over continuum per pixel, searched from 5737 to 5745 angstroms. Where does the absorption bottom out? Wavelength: 5744.16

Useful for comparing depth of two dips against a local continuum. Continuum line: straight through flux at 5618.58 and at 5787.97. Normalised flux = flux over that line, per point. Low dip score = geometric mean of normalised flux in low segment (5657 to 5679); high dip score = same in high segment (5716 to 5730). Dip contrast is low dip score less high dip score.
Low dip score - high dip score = -0.033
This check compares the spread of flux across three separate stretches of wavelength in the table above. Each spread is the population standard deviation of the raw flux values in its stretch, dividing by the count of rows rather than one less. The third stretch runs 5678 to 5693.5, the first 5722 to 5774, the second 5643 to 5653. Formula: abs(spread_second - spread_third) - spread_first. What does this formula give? -0.38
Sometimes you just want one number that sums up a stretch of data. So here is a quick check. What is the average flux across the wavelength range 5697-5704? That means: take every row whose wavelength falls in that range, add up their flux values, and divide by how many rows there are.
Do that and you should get 22.8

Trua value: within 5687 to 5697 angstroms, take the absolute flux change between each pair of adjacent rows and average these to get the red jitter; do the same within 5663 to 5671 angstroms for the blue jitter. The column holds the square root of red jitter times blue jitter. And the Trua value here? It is 0.25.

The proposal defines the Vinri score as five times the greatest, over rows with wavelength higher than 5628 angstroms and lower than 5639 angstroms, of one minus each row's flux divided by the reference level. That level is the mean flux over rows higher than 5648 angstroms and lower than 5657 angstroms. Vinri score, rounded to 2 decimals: 0.13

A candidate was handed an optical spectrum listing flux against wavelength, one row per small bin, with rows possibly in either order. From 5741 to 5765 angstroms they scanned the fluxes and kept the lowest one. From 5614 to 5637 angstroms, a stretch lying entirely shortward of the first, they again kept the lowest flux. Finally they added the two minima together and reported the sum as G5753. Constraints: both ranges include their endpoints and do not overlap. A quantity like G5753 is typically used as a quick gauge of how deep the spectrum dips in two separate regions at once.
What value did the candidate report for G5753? 42.2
